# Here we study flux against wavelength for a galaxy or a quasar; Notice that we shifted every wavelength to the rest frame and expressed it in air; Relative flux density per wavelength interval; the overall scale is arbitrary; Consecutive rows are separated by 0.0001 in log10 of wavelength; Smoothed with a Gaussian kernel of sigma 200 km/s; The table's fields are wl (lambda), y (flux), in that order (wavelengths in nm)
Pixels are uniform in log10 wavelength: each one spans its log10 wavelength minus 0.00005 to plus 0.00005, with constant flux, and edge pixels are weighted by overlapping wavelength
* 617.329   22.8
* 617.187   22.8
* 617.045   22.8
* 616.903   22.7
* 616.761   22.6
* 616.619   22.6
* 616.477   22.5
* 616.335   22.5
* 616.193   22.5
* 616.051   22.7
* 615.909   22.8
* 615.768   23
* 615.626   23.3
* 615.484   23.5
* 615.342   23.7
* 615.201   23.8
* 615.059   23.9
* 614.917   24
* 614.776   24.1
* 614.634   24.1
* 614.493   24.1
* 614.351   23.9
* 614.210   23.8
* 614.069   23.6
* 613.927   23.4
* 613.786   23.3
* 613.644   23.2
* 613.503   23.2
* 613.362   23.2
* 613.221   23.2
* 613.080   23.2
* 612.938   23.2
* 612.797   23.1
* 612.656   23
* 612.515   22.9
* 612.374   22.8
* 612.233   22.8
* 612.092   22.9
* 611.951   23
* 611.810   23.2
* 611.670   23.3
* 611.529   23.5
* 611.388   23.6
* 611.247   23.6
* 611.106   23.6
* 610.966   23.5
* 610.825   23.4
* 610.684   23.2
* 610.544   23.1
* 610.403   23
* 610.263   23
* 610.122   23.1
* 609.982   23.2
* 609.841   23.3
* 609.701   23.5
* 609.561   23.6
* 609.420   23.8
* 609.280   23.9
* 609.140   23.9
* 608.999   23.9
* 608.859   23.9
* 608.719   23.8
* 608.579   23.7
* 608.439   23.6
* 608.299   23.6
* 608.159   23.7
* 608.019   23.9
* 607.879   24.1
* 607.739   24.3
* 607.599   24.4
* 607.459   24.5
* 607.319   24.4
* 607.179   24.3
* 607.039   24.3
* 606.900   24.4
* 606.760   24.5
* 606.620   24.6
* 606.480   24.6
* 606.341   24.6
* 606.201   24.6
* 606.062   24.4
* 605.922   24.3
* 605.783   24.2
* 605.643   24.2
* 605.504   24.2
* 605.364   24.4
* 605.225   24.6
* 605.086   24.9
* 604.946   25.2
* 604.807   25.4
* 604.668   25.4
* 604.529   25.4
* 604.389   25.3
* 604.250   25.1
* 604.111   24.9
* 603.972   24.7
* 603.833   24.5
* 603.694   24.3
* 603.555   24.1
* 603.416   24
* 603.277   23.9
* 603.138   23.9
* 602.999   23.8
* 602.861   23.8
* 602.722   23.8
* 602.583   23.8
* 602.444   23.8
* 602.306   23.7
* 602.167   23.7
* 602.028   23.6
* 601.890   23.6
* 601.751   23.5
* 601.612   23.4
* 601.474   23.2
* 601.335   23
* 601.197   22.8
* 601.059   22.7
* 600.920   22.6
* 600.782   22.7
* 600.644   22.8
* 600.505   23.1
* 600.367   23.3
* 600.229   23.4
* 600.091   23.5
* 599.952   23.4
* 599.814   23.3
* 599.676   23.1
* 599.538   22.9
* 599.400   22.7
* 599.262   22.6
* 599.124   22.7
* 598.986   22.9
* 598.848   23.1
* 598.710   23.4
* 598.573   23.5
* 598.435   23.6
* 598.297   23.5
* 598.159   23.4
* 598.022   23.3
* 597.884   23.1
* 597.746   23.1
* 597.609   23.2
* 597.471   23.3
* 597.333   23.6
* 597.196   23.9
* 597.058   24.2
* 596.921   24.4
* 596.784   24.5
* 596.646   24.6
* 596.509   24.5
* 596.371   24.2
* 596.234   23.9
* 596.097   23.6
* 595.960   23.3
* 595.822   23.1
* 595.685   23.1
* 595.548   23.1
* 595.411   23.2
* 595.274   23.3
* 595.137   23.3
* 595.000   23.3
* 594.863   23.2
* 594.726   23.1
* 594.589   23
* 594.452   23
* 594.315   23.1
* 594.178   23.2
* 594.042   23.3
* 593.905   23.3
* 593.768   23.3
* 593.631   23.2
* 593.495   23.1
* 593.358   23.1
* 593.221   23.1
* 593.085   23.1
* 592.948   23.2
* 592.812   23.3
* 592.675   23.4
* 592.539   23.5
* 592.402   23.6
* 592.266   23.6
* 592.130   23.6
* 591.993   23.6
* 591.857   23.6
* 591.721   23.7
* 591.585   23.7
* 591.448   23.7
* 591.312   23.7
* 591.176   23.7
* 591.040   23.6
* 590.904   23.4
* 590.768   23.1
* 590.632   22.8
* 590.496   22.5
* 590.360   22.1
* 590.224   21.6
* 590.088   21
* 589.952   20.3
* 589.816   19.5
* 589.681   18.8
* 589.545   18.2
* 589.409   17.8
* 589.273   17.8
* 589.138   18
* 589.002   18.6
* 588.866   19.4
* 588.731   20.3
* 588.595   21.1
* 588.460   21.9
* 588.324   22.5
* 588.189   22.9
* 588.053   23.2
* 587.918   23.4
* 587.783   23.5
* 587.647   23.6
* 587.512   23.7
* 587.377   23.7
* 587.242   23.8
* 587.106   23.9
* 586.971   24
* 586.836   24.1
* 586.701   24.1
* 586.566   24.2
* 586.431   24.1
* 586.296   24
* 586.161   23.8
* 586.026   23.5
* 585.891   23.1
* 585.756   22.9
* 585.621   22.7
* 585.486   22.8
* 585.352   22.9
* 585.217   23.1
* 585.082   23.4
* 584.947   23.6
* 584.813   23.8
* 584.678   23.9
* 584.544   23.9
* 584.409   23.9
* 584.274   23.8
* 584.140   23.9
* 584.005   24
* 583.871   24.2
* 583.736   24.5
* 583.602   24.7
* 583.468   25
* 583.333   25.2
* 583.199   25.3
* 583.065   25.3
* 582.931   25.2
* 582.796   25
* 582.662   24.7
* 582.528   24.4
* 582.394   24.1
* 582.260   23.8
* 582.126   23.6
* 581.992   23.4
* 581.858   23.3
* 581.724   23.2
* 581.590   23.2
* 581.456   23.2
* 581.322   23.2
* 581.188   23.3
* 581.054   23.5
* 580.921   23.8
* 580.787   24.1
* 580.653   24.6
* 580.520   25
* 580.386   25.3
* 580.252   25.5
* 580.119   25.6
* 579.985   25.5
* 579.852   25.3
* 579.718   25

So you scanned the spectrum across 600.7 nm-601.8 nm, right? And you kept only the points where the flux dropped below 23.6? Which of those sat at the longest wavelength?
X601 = 601.751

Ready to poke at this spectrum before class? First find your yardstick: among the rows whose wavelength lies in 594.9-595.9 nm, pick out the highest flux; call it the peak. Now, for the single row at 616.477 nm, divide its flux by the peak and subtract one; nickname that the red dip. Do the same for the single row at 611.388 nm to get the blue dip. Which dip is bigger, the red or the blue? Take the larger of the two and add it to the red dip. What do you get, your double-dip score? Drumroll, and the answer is -0.021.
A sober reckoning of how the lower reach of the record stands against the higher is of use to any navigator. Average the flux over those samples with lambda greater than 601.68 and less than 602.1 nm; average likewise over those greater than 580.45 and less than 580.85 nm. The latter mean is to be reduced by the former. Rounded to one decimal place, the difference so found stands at 1.0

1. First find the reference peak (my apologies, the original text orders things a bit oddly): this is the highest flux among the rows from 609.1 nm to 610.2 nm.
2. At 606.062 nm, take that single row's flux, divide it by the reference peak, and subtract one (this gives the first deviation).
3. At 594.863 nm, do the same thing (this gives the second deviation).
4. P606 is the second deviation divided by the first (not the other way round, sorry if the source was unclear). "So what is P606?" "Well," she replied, -1.4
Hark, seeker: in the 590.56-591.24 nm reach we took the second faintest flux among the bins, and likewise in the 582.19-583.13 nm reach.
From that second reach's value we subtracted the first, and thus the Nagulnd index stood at 1.0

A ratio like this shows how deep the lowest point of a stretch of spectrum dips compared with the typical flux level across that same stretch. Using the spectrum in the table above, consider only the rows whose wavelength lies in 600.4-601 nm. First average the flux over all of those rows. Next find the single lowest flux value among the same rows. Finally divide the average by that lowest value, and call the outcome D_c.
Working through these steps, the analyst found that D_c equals 1.009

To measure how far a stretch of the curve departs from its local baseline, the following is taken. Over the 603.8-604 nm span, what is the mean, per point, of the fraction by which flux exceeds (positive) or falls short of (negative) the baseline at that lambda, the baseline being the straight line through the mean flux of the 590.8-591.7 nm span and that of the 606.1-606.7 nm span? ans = 0.007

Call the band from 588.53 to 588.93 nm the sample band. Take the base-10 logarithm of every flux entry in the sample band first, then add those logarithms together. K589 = 3.92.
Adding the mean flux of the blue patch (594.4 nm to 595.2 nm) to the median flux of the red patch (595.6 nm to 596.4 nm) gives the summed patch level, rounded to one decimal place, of 46.6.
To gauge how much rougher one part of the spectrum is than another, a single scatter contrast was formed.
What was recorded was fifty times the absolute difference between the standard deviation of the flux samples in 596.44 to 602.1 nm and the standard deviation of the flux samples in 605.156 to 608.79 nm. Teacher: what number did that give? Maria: 9.9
